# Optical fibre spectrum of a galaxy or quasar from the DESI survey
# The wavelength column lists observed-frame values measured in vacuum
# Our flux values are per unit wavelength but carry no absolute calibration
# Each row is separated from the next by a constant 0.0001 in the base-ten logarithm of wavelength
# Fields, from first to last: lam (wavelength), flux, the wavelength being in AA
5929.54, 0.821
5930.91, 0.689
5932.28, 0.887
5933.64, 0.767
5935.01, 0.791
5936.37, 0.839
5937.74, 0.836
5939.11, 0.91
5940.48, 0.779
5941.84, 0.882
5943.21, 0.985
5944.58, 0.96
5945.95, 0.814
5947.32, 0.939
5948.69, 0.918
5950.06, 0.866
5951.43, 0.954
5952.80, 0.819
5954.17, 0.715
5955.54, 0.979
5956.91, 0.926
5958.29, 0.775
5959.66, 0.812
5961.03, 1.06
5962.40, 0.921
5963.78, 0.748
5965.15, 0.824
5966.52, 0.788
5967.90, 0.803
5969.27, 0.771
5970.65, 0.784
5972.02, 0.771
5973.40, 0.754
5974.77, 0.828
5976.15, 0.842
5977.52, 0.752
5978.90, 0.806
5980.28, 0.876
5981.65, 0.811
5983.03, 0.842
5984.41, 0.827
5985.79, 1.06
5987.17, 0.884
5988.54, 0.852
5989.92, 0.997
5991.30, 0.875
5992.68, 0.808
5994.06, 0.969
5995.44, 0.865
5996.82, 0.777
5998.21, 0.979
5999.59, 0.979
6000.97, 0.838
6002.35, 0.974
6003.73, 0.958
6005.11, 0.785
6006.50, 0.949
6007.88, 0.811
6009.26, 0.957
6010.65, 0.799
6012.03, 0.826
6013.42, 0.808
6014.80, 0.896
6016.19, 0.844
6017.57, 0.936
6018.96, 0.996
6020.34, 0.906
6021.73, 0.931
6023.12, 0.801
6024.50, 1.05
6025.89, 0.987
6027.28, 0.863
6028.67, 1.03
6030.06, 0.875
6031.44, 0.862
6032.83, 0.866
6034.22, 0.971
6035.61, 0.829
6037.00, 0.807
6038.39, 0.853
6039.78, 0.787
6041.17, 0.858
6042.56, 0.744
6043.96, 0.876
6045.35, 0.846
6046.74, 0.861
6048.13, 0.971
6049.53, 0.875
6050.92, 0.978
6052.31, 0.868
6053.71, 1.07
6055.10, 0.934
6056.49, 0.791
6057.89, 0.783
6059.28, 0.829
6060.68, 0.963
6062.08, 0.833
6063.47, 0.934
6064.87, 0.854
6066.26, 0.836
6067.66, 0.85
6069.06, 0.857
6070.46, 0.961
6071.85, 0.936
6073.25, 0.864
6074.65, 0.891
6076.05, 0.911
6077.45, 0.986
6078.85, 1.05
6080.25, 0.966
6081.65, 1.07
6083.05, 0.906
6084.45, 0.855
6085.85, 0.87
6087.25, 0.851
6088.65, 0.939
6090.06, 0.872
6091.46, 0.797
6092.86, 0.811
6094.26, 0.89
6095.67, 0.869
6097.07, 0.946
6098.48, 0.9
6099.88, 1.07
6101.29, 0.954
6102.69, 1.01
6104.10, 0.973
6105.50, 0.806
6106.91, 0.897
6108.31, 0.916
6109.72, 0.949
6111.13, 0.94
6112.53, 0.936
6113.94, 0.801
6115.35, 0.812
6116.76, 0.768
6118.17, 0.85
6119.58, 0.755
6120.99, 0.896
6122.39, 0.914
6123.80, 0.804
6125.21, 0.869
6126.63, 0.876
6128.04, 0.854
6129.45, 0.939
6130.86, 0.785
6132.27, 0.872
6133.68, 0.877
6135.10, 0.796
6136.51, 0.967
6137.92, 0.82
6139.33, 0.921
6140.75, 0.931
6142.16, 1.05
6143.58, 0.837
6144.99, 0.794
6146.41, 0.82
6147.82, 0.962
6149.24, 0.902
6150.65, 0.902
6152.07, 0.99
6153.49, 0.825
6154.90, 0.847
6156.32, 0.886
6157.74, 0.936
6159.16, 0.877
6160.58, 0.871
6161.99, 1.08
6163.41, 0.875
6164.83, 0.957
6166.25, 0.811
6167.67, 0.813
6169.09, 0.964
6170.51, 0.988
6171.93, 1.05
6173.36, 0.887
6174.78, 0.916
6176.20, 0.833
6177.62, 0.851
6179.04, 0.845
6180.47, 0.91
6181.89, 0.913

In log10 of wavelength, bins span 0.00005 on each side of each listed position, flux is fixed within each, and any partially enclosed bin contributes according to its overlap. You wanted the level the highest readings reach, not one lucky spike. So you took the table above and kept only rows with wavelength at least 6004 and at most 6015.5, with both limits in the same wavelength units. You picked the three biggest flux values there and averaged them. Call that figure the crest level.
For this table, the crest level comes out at 0.93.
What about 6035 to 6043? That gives 0.85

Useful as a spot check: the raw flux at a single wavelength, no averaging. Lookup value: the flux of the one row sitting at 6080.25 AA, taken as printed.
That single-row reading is 0.966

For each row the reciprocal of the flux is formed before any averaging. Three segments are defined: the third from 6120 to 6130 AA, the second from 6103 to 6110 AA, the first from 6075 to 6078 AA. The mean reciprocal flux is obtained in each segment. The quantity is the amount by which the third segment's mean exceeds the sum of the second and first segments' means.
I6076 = -1.02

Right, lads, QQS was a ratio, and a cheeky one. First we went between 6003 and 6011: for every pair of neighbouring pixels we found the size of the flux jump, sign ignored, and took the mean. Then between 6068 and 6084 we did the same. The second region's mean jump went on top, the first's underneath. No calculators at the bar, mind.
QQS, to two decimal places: 0.47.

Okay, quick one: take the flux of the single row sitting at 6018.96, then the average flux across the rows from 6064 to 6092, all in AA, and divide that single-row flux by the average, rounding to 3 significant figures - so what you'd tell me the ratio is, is 1.10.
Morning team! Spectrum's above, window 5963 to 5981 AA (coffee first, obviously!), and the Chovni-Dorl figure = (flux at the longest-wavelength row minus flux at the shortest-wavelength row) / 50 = 0.0026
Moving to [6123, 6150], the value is 0.0020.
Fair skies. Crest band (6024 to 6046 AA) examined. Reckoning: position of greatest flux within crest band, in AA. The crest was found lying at 6024.50 AA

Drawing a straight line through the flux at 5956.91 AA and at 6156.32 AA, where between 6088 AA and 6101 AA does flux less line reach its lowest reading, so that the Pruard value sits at 6091.46 AA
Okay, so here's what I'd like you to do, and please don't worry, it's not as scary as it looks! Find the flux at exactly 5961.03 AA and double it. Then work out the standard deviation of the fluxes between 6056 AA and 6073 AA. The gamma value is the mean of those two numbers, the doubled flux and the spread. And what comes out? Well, 1.09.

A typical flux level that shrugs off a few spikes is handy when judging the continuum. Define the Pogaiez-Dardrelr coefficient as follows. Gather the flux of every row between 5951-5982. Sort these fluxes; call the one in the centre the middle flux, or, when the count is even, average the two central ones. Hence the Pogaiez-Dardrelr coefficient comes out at 0.811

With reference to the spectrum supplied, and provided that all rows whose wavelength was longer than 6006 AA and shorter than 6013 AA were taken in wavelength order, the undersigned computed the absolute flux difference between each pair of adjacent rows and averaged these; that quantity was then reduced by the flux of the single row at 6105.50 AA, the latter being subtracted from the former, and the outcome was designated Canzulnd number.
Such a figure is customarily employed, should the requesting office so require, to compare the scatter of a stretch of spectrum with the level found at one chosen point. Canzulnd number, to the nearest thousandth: -0.689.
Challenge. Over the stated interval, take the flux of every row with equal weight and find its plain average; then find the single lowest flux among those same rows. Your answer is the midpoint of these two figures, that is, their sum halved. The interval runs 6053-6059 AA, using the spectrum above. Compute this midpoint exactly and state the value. 0.84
